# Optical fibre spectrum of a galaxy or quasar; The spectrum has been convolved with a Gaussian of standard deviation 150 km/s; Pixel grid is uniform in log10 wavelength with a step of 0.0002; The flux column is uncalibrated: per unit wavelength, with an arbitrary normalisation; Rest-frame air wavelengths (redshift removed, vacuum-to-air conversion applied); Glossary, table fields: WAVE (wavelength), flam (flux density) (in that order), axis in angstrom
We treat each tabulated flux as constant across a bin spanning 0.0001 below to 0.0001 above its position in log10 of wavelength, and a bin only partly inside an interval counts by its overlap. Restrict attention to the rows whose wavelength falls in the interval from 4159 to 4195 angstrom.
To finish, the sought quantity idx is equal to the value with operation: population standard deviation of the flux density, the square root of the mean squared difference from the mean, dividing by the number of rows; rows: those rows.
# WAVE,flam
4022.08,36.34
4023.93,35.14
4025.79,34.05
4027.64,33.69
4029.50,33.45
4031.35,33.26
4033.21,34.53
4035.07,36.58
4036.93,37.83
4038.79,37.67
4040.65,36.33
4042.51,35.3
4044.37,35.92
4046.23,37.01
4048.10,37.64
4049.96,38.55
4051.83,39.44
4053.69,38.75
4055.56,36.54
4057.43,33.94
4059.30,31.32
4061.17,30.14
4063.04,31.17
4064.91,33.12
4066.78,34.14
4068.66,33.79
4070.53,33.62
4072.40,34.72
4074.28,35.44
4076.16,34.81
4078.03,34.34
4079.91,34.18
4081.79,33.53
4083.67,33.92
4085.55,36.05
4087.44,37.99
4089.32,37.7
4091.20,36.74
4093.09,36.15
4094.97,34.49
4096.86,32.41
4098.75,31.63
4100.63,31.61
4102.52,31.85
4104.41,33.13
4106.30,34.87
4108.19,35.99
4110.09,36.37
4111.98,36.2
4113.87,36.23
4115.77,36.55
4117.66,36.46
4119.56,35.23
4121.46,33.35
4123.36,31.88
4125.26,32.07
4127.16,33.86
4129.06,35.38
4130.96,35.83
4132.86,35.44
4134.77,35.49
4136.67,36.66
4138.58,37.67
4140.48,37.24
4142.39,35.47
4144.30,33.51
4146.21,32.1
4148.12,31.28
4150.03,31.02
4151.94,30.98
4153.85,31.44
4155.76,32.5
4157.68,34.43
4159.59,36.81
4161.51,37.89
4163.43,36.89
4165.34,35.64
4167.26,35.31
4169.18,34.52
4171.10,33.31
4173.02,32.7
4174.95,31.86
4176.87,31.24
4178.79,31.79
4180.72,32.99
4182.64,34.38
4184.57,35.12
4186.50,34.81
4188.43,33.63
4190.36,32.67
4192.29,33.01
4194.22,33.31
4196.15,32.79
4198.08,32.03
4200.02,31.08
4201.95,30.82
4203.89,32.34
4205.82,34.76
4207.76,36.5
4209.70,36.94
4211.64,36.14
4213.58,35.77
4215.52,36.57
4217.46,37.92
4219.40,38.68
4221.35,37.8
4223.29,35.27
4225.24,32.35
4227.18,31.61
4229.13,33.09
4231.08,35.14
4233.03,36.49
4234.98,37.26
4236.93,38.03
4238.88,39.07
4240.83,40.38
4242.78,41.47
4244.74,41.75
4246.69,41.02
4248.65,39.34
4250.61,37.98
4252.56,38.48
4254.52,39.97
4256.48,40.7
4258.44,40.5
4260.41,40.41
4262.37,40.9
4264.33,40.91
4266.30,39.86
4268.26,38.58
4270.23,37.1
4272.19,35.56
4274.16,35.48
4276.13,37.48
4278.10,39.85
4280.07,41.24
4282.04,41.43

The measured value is 1.8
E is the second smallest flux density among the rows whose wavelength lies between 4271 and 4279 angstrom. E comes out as 35.56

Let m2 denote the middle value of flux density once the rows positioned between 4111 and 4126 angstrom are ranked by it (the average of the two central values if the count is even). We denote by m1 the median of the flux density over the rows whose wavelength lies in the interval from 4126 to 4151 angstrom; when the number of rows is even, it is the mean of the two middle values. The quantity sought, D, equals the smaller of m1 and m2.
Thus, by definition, 35.4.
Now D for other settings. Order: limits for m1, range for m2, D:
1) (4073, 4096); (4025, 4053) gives 35.1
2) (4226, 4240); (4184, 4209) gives 33.0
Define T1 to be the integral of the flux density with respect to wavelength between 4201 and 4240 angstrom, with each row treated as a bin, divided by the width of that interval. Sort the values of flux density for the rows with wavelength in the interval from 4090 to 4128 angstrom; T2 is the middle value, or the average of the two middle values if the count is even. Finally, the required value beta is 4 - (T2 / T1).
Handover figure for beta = 3.03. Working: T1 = 35.6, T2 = 34.7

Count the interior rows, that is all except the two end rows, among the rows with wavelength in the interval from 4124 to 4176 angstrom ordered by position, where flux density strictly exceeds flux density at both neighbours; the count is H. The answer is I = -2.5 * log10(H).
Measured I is -1.2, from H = 3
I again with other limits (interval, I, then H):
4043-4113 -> -1.7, 5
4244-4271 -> -0.8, 2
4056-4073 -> 0.0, 1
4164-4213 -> -1.2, 3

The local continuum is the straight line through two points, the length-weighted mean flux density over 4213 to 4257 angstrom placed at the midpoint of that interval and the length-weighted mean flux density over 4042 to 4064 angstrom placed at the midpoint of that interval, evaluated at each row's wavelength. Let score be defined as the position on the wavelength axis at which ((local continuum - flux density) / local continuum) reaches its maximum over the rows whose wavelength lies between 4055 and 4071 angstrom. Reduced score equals 4061.17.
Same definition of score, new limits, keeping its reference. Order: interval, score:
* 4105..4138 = 4123.36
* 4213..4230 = 4227.18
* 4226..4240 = 4227.18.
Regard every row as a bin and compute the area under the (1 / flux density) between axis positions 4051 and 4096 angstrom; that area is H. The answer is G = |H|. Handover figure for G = 1.30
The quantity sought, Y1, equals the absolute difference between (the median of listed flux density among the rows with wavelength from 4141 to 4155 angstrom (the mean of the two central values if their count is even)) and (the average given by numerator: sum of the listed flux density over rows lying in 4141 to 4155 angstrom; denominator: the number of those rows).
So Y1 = 0.82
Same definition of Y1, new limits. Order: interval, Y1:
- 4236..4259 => 0.28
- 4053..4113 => 0.14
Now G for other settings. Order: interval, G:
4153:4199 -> 1.36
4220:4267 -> 1.23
